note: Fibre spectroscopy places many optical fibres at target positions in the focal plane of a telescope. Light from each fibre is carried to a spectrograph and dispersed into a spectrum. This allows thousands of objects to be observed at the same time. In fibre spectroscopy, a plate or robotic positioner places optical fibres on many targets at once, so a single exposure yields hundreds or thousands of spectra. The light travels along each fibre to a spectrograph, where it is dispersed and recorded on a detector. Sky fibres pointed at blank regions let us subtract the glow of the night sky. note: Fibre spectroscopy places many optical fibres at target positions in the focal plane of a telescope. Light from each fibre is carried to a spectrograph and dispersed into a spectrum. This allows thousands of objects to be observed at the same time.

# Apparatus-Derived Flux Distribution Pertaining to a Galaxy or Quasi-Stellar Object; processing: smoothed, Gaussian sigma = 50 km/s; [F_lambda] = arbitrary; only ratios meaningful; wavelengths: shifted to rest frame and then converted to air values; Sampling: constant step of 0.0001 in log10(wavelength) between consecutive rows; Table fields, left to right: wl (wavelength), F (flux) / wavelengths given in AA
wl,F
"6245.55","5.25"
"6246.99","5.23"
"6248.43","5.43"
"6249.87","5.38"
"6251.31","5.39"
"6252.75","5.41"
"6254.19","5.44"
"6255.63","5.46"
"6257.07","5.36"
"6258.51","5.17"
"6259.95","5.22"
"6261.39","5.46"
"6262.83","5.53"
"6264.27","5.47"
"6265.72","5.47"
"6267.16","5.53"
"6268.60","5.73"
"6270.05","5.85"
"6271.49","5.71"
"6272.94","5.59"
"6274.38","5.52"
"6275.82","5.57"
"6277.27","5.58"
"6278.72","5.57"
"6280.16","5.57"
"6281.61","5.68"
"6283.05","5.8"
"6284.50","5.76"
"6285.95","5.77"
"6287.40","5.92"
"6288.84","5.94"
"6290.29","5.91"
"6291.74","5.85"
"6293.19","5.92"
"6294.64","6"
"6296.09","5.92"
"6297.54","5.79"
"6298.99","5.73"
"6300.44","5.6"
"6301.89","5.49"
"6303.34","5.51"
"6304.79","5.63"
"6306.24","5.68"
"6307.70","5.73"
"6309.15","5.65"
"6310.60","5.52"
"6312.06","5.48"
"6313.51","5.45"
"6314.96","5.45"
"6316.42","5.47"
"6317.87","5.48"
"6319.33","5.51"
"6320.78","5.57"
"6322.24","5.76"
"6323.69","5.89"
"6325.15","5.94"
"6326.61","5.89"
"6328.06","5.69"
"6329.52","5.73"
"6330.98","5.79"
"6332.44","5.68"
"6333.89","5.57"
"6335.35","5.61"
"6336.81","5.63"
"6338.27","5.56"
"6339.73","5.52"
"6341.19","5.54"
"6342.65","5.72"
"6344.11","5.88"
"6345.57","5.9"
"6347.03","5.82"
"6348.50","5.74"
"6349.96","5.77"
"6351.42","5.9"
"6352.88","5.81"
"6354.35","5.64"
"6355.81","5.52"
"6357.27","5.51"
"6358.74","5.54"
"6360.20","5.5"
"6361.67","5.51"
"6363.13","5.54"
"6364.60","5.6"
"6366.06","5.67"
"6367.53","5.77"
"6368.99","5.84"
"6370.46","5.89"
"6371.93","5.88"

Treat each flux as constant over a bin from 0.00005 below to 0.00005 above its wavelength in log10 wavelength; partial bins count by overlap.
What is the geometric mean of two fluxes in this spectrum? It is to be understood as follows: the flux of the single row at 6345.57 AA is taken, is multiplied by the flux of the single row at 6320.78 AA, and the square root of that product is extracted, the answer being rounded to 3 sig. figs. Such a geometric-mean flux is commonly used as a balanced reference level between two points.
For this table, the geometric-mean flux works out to 5.73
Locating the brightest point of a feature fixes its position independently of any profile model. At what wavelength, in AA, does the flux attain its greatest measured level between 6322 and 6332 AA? 6325.15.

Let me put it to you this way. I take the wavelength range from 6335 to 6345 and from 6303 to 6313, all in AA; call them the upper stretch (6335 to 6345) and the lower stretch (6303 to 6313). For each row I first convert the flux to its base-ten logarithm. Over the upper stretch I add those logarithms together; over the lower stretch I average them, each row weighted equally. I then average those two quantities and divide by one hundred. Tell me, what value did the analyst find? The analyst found 0.0300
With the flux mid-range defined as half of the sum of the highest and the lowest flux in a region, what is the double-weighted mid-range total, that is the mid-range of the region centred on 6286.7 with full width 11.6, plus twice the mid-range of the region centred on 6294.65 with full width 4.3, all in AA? 17.7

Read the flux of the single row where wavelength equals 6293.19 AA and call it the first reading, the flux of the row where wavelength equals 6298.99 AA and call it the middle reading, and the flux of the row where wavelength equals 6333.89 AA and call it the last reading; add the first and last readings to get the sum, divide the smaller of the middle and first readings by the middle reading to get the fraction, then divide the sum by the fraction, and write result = 11.5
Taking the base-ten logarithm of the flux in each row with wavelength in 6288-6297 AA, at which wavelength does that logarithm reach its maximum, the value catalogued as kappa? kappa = 6294.64 AA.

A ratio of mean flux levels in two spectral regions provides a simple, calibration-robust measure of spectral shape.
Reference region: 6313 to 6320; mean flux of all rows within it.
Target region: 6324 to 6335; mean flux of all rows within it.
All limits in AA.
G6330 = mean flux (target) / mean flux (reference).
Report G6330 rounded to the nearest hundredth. 1.05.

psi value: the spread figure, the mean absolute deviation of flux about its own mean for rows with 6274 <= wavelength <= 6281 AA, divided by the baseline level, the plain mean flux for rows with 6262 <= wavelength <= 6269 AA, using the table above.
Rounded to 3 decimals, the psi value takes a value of 0.003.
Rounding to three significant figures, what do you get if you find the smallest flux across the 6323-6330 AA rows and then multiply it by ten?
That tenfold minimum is 56.9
